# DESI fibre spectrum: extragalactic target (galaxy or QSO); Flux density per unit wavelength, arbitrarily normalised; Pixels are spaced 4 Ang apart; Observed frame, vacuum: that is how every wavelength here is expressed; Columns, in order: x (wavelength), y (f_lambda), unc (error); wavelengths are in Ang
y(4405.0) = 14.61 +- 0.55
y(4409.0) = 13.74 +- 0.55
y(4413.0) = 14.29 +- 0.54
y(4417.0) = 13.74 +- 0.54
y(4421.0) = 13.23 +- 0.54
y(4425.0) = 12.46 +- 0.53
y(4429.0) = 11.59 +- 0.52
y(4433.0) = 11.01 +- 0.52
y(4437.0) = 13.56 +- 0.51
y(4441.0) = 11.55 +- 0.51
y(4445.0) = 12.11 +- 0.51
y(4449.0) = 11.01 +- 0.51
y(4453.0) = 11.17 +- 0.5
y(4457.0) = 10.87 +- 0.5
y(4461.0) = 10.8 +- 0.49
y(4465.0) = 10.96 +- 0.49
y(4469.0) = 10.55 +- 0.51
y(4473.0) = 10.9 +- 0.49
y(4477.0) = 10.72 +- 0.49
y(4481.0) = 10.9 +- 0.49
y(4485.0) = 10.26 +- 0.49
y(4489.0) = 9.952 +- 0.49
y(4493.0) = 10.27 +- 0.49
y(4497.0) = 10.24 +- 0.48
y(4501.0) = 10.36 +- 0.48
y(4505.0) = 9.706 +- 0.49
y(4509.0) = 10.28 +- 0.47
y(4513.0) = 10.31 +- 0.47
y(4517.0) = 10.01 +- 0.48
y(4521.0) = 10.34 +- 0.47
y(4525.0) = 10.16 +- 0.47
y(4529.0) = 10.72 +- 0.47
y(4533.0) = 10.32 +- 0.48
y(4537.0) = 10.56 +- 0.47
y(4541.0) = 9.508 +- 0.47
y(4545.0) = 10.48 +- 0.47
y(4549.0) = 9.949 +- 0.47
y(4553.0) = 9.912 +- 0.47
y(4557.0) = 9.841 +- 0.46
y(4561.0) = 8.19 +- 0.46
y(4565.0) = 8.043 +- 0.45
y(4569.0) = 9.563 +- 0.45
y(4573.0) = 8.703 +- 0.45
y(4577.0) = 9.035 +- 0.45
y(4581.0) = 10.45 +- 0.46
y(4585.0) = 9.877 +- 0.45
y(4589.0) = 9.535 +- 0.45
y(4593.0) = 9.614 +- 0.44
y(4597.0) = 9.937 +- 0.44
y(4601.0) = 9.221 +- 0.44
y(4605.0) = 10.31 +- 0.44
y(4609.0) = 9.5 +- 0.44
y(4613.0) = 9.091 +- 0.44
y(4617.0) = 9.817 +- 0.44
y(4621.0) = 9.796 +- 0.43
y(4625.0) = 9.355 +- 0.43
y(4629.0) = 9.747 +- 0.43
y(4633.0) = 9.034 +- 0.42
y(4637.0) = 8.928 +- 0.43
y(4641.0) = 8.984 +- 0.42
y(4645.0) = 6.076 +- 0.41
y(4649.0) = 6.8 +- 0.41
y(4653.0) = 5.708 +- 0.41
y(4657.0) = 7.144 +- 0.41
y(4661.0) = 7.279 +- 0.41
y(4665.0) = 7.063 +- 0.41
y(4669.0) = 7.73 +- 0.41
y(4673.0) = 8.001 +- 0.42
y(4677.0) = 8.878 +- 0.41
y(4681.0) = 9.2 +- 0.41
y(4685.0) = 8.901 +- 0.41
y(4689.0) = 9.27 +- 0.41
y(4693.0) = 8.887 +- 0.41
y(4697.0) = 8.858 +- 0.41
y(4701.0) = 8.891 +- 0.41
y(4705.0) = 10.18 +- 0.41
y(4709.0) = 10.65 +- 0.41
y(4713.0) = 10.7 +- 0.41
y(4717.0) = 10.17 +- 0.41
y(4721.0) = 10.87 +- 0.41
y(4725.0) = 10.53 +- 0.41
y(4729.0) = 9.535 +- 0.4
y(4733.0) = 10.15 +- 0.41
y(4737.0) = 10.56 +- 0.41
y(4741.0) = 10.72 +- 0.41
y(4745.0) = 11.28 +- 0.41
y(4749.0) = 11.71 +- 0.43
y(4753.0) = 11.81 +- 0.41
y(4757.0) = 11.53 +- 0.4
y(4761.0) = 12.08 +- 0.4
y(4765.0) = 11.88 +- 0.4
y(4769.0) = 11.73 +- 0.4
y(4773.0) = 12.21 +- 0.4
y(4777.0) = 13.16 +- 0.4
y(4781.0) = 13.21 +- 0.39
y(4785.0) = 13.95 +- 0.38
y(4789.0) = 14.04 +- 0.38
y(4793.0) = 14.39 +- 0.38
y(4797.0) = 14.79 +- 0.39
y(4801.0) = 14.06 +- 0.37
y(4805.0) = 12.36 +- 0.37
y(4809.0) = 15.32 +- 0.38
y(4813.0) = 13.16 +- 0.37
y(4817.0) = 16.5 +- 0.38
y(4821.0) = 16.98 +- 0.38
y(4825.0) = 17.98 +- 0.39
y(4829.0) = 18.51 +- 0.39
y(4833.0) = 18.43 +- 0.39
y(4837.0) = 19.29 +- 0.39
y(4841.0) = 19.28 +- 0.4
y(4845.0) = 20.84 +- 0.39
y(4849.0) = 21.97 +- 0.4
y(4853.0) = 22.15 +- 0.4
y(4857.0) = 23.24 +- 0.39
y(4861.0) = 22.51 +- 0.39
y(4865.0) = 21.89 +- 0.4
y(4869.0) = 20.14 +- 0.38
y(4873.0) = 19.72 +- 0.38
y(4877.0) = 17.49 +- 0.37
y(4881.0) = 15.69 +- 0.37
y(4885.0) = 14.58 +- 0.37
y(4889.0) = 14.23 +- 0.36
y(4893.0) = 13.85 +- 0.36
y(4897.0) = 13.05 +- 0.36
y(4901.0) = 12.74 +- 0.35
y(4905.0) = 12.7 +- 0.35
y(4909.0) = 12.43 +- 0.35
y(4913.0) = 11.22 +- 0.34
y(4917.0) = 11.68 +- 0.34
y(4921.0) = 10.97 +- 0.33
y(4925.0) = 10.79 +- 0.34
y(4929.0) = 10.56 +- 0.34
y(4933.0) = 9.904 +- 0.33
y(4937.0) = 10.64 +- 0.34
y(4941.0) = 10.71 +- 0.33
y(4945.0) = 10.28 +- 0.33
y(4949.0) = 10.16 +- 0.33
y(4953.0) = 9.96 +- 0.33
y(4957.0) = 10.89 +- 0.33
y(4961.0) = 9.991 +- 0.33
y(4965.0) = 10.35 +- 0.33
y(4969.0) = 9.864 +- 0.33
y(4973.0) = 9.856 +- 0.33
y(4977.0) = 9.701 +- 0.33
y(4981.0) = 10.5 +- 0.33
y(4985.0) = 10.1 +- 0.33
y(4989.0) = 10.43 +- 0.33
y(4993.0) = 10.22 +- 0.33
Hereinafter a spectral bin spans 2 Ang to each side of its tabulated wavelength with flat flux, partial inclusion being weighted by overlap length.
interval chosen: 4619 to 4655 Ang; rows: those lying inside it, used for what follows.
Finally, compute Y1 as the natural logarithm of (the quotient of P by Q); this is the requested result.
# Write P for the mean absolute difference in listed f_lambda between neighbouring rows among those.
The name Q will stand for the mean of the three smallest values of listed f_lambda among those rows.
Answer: -2.0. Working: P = 0.8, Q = 6.2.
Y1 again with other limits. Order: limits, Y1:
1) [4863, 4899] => -2.5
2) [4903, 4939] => -2.9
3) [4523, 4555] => -2.9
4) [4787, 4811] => -2.4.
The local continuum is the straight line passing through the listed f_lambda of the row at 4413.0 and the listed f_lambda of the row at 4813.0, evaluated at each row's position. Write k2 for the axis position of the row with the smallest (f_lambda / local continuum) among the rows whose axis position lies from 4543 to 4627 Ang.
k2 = 4565.0 Ang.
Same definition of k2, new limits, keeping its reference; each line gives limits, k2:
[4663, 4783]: 4665.0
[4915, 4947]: 4933.0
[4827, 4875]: 4833.0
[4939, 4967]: 4953.0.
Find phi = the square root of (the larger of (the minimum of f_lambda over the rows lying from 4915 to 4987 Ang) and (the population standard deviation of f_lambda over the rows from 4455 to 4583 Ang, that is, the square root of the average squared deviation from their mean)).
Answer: 3.11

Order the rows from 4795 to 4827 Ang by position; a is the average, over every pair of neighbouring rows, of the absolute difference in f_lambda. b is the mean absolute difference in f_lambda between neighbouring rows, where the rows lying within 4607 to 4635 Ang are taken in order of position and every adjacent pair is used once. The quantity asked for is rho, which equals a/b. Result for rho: 3.9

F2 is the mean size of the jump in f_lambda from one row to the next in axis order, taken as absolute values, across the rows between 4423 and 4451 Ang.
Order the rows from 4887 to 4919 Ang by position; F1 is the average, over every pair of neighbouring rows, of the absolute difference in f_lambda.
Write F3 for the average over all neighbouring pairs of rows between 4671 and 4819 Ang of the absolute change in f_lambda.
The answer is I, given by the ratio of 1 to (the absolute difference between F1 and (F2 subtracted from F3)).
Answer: 0.91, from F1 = 0.50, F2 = 1.28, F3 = 0.67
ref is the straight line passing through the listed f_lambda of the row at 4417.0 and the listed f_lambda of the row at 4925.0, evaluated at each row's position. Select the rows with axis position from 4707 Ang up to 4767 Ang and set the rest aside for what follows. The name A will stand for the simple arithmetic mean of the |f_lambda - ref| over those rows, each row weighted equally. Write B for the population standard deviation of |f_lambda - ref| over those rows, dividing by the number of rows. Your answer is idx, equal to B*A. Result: 0.7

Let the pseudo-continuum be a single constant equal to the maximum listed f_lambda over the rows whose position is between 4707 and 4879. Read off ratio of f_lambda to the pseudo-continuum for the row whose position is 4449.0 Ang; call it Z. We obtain 0.47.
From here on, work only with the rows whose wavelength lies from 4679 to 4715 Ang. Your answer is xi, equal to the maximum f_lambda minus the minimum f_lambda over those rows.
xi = 1.8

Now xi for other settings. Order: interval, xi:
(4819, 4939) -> 13.3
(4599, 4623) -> 1.2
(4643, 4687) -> 3.5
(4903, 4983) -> 3.0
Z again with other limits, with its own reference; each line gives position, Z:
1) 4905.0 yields 0.55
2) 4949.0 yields 0.44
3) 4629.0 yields 0.42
